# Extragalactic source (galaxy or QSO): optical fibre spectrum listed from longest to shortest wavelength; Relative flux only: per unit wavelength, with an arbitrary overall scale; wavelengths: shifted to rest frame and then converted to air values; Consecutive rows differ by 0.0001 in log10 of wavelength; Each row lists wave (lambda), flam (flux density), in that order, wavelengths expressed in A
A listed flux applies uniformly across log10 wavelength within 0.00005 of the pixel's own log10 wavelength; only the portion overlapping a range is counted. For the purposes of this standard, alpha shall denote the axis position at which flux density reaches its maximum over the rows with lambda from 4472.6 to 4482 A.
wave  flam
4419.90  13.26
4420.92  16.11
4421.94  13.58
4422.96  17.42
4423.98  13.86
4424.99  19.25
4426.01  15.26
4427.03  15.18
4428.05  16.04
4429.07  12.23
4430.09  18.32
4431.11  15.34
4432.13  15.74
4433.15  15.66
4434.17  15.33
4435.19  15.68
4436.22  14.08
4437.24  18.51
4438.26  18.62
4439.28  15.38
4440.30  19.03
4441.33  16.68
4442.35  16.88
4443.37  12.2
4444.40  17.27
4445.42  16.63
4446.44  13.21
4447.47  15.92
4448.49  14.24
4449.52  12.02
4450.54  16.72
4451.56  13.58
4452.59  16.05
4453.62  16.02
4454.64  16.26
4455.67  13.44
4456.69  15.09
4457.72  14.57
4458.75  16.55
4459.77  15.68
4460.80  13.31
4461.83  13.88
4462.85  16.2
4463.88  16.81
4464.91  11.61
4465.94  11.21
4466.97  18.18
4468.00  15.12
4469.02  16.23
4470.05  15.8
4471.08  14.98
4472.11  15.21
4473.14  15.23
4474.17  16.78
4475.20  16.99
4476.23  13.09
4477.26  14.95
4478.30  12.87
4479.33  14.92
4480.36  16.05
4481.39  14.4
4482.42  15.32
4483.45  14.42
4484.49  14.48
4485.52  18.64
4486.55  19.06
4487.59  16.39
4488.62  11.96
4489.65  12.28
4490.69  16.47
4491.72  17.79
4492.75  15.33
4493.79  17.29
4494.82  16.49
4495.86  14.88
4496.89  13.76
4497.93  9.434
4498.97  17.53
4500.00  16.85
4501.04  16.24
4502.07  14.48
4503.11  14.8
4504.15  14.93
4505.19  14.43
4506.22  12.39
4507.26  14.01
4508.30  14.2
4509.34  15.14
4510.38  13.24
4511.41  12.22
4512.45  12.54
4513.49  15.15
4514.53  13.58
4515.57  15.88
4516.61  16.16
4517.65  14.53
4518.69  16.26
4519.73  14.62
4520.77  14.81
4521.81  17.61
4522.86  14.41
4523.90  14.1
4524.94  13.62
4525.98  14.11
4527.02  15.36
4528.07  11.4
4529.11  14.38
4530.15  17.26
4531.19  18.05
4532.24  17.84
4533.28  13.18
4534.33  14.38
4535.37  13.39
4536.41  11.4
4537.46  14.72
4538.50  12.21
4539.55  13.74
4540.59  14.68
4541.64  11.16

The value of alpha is 4475.20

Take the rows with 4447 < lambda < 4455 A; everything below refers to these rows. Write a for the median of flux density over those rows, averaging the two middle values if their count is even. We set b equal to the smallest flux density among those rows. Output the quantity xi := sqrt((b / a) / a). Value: 0.217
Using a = 16.0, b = 12.02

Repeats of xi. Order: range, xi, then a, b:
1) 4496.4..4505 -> 0.207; 14.9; 9.434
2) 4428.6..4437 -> 0.226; 15.5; 12.23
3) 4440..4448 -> 0.210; 16.7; 12.2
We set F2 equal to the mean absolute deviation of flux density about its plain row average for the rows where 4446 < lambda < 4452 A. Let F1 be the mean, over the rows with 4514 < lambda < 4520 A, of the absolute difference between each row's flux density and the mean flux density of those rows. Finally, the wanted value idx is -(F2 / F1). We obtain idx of -1.5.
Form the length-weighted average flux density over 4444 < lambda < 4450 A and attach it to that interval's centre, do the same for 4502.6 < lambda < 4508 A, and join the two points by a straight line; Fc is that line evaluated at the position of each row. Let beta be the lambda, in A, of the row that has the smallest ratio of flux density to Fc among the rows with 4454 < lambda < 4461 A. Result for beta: 4460.80 A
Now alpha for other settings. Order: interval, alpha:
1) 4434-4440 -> 4438.26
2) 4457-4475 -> 4466.97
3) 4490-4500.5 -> 4491.72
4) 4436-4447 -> 4440.30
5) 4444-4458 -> 4444.40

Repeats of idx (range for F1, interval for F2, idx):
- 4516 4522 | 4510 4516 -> -1.2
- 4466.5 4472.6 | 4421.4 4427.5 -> -2.0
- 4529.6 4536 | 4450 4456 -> -0.6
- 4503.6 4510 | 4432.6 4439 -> -2.3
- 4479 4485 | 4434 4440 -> -3.1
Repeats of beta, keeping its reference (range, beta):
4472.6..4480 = 4478.30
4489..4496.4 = 4489.65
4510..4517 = 4511.41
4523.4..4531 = 4528.07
